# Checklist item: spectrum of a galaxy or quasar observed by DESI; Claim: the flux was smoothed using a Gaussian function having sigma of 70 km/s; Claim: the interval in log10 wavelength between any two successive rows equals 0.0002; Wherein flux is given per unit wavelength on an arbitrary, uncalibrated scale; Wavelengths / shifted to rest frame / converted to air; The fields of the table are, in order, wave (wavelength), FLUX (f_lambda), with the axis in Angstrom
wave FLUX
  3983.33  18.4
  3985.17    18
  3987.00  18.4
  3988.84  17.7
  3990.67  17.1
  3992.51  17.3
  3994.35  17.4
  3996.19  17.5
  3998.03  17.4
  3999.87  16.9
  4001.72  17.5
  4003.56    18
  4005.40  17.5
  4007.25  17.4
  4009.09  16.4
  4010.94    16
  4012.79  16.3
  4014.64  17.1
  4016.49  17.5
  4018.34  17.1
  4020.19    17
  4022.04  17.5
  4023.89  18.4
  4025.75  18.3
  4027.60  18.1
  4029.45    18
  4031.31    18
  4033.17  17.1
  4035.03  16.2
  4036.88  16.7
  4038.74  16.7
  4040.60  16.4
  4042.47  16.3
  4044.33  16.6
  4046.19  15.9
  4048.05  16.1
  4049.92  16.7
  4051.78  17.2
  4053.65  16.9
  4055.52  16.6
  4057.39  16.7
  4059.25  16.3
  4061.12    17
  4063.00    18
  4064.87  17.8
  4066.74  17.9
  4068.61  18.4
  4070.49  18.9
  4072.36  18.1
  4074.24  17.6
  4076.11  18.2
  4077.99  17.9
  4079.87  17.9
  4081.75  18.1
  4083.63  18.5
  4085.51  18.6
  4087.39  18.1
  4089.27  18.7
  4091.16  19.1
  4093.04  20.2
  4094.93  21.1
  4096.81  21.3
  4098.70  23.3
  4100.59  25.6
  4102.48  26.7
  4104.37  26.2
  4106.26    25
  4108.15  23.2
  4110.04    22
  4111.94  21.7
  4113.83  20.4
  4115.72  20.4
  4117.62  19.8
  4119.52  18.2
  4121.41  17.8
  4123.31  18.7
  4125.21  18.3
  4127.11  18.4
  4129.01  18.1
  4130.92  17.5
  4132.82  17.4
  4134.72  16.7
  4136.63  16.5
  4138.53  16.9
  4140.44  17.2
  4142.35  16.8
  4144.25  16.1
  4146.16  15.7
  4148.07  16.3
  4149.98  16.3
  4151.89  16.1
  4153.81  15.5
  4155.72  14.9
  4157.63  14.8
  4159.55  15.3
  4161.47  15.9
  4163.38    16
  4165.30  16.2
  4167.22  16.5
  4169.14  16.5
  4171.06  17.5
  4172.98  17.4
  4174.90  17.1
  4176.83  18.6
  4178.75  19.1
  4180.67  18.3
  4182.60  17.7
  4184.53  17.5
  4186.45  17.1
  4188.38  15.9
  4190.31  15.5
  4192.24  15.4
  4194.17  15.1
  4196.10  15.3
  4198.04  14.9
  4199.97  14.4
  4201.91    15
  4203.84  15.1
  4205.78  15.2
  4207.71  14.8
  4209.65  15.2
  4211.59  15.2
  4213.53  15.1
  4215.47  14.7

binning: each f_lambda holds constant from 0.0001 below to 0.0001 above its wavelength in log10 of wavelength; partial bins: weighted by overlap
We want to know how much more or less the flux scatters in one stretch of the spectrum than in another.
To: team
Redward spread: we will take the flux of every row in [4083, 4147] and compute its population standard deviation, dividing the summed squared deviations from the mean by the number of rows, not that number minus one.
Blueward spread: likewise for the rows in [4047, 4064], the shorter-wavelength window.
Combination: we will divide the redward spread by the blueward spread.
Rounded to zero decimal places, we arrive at 6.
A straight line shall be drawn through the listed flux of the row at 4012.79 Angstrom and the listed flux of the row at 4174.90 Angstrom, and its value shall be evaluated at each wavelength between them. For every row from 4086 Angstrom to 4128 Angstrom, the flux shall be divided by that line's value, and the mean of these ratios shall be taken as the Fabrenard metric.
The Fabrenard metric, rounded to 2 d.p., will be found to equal 1.26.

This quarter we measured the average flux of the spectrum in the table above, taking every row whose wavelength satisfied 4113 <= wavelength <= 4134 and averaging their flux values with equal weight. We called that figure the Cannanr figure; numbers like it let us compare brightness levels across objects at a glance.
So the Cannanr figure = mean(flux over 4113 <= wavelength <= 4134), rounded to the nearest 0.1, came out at 18.6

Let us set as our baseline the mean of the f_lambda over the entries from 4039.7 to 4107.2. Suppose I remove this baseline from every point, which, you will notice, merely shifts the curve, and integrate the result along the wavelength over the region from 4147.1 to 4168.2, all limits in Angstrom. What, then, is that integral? -65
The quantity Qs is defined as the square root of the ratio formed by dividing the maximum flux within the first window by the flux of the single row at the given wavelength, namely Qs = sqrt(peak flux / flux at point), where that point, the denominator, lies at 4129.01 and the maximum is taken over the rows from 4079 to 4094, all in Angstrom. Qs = 1.06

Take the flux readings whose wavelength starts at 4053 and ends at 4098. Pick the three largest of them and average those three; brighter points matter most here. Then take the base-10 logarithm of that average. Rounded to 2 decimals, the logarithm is 1.32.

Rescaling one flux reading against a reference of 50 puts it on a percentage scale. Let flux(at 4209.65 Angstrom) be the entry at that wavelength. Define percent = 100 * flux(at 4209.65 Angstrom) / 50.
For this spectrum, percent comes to 30.4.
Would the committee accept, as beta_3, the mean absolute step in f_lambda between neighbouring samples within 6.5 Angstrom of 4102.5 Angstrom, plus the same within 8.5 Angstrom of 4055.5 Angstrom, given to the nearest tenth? 2.0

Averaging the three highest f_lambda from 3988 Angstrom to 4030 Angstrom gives 18.3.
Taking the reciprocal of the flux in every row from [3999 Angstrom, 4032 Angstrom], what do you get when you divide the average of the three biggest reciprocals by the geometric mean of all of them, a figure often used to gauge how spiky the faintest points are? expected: 1.07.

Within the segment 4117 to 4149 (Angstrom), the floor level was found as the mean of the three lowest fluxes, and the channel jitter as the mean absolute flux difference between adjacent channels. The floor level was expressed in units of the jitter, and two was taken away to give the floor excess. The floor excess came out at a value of 30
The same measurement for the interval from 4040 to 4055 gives 40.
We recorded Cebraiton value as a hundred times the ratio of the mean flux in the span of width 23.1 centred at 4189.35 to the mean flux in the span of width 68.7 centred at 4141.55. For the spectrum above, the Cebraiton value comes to 93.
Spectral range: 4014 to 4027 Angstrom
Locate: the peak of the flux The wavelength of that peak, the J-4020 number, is 4023.89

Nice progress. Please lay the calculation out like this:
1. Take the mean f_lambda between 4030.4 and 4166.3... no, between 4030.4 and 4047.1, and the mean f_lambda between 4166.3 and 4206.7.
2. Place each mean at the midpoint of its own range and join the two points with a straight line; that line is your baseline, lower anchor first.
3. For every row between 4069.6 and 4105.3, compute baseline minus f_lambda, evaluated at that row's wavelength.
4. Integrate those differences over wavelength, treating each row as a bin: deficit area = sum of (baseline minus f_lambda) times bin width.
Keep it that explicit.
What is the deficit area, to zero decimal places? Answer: -130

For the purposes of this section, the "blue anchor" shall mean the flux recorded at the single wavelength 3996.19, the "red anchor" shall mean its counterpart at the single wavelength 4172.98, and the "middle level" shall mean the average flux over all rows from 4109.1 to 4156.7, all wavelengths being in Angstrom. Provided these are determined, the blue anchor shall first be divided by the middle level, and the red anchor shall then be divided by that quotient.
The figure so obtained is 18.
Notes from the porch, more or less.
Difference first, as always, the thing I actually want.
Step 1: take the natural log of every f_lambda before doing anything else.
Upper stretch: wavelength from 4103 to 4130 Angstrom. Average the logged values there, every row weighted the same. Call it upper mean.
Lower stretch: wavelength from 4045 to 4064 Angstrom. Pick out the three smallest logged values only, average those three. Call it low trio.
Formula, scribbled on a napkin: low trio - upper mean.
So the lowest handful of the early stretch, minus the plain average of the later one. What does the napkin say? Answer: -0.24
